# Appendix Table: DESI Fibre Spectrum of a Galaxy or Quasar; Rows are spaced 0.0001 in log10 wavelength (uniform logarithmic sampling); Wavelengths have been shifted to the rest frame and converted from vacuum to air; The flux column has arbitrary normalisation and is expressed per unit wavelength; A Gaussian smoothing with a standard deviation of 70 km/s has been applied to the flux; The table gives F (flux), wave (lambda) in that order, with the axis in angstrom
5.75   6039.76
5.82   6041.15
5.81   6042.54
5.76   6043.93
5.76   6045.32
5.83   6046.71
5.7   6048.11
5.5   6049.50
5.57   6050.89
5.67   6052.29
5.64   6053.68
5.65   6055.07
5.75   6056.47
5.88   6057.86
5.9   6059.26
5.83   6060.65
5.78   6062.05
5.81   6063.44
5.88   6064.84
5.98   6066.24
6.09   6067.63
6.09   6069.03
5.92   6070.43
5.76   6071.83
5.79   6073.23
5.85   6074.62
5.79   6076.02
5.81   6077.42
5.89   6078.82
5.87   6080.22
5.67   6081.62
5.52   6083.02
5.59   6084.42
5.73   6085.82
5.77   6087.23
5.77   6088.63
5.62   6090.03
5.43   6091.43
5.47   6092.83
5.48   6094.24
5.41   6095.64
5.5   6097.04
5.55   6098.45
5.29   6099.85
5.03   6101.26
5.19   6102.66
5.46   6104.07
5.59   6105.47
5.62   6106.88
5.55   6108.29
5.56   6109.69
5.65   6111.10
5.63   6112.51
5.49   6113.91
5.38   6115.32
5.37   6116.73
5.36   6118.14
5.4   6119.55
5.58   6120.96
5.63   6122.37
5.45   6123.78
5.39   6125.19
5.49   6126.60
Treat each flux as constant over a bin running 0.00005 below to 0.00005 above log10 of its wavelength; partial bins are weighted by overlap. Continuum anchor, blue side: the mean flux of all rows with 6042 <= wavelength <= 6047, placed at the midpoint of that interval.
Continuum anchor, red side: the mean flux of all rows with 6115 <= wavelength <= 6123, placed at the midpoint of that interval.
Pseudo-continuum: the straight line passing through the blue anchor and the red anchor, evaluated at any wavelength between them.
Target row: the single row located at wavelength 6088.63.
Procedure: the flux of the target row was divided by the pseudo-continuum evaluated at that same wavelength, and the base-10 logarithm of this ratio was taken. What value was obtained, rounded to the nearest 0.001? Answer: 0.014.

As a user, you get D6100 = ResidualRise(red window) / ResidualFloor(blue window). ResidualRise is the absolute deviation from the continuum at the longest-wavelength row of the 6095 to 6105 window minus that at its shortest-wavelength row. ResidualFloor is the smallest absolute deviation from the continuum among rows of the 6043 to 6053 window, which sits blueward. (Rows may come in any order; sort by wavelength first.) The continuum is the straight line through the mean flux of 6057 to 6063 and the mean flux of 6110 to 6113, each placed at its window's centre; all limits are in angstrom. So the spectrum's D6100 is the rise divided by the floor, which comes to -1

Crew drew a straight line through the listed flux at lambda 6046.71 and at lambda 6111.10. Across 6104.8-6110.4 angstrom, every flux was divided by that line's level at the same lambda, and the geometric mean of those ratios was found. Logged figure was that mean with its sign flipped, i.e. -0.99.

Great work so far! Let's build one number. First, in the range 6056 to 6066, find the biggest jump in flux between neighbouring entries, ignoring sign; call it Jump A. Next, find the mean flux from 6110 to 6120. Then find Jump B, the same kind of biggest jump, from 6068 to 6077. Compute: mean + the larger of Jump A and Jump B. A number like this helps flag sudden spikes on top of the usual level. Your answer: 5.64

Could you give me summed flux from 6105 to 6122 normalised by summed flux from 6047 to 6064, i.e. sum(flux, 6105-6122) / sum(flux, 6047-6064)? 0.964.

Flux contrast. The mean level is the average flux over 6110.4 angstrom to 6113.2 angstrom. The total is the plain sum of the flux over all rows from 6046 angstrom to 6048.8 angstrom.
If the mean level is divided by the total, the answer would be 0.49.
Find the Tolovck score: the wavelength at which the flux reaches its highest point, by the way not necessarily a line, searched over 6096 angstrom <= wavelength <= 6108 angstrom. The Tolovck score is 6106.88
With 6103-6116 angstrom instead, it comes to 6111.10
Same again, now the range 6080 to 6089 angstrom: 6080.22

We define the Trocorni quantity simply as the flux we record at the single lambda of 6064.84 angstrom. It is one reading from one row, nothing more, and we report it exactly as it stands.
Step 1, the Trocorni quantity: 5.88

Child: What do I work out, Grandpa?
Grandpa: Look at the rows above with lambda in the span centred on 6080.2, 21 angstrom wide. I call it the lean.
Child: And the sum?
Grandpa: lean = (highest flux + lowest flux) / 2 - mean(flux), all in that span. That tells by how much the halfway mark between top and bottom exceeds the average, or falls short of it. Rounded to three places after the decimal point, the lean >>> -0.037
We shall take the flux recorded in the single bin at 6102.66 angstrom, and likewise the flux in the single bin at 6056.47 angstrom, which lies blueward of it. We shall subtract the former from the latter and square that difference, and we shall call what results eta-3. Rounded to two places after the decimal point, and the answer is 0.31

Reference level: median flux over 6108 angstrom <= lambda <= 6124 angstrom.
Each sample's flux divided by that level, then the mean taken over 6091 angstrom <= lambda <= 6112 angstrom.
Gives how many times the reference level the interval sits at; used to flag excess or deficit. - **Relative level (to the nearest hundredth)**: 0.99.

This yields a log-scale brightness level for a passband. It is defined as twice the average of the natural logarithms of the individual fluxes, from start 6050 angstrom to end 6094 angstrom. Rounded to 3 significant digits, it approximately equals 3.50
